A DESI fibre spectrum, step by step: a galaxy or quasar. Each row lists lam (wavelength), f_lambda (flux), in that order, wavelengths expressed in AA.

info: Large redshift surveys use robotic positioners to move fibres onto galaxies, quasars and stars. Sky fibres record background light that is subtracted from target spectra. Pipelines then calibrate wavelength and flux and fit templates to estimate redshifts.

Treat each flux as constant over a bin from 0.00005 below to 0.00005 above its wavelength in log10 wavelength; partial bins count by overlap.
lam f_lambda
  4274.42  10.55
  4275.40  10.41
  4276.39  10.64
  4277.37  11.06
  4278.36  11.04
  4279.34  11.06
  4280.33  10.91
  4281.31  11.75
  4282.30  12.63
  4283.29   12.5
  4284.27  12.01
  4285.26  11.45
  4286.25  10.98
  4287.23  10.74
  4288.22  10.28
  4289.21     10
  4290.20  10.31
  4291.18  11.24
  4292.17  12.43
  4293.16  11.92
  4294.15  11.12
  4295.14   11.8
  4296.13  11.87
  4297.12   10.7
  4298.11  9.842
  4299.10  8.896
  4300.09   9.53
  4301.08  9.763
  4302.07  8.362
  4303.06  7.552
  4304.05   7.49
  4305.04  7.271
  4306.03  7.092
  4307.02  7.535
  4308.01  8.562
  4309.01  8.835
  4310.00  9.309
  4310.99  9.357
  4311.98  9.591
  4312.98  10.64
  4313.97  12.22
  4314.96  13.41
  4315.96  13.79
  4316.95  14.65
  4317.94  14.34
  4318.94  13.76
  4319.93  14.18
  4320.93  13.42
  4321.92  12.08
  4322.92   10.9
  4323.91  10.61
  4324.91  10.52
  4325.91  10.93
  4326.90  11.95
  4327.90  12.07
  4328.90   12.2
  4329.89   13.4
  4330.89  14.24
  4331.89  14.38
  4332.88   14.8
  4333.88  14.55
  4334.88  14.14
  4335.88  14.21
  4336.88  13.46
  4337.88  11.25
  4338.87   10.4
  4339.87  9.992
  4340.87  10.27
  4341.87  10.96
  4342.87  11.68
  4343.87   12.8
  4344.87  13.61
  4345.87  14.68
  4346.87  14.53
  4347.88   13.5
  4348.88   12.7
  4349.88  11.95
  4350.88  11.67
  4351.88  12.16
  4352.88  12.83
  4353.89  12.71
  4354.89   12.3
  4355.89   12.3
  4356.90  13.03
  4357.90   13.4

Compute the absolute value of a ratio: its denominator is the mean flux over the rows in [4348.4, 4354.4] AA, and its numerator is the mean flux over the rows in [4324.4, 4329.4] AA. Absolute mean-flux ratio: 0.93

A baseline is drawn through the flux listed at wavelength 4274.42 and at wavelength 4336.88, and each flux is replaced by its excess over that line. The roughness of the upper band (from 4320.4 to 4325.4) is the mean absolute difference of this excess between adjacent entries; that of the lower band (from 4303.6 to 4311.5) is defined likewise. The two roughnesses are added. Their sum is 1.13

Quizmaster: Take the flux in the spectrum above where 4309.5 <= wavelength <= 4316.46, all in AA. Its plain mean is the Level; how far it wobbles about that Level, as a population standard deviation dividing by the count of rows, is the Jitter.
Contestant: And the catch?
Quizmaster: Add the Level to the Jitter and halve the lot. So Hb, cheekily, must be 6.5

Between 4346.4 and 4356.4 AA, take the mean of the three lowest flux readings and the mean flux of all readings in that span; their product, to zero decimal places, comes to 151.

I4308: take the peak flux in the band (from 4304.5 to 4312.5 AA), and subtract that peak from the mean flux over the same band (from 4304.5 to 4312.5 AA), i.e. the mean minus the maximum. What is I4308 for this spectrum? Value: -1.1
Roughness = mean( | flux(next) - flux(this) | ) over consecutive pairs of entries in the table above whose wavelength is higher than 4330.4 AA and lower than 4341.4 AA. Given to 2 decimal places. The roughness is 0.58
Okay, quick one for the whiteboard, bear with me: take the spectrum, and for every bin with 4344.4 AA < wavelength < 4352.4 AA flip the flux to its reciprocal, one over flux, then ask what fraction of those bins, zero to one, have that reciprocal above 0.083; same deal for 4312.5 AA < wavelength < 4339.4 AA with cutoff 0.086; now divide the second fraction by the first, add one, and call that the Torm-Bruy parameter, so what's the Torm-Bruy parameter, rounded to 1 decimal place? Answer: 2.0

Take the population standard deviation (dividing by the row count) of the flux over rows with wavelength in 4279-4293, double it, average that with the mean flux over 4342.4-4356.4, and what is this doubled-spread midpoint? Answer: 7.2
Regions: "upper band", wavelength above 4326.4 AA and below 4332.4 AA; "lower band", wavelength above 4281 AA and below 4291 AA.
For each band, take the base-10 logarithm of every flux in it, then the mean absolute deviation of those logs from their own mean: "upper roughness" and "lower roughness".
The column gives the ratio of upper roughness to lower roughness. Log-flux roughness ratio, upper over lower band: 1.0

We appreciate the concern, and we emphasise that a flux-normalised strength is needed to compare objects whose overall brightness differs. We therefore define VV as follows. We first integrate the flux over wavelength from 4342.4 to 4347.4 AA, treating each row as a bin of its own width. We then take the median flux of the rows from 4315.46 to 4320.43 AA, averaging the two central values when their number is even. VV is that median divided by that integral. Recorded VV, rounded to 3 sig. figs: 0.211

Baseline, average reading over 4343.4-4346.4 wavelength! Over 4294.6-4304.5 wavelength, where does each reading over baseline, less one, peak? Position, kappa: 4296.13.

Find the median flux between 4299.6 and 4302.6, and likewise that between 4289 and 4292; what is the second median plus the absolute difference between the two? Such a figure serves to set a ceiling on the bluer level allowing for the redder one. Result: 11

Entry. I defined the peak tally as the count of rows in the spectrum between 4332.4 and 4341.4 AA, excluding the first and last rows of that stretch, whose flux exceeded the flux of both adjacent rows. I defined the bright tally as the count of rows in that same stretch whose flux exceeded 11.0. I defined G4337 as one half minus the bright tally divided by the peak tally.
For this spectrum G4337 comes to -5.5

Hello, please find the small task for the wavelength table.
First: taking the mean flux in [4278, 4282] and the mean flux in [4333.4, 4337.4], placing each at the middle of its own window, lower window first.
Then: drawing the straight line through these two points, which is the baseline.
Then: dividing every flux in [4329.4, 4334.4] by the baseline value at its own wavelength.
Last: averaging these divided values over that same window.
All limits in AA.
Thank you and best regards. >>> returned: 1.03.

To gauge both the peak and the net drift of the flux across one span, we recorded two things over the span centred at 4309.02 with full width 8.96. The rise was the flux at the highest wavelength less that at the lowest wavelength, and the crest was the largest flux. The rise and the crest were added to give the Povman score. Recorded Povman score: 14.0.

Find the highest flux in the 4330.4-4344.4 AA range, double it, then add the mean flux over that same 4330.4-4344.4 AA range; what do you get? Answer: 42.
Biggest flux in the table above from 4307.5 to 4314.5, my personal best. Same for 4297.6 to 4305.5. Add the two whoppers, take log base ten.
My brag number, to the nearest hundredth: 1.34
